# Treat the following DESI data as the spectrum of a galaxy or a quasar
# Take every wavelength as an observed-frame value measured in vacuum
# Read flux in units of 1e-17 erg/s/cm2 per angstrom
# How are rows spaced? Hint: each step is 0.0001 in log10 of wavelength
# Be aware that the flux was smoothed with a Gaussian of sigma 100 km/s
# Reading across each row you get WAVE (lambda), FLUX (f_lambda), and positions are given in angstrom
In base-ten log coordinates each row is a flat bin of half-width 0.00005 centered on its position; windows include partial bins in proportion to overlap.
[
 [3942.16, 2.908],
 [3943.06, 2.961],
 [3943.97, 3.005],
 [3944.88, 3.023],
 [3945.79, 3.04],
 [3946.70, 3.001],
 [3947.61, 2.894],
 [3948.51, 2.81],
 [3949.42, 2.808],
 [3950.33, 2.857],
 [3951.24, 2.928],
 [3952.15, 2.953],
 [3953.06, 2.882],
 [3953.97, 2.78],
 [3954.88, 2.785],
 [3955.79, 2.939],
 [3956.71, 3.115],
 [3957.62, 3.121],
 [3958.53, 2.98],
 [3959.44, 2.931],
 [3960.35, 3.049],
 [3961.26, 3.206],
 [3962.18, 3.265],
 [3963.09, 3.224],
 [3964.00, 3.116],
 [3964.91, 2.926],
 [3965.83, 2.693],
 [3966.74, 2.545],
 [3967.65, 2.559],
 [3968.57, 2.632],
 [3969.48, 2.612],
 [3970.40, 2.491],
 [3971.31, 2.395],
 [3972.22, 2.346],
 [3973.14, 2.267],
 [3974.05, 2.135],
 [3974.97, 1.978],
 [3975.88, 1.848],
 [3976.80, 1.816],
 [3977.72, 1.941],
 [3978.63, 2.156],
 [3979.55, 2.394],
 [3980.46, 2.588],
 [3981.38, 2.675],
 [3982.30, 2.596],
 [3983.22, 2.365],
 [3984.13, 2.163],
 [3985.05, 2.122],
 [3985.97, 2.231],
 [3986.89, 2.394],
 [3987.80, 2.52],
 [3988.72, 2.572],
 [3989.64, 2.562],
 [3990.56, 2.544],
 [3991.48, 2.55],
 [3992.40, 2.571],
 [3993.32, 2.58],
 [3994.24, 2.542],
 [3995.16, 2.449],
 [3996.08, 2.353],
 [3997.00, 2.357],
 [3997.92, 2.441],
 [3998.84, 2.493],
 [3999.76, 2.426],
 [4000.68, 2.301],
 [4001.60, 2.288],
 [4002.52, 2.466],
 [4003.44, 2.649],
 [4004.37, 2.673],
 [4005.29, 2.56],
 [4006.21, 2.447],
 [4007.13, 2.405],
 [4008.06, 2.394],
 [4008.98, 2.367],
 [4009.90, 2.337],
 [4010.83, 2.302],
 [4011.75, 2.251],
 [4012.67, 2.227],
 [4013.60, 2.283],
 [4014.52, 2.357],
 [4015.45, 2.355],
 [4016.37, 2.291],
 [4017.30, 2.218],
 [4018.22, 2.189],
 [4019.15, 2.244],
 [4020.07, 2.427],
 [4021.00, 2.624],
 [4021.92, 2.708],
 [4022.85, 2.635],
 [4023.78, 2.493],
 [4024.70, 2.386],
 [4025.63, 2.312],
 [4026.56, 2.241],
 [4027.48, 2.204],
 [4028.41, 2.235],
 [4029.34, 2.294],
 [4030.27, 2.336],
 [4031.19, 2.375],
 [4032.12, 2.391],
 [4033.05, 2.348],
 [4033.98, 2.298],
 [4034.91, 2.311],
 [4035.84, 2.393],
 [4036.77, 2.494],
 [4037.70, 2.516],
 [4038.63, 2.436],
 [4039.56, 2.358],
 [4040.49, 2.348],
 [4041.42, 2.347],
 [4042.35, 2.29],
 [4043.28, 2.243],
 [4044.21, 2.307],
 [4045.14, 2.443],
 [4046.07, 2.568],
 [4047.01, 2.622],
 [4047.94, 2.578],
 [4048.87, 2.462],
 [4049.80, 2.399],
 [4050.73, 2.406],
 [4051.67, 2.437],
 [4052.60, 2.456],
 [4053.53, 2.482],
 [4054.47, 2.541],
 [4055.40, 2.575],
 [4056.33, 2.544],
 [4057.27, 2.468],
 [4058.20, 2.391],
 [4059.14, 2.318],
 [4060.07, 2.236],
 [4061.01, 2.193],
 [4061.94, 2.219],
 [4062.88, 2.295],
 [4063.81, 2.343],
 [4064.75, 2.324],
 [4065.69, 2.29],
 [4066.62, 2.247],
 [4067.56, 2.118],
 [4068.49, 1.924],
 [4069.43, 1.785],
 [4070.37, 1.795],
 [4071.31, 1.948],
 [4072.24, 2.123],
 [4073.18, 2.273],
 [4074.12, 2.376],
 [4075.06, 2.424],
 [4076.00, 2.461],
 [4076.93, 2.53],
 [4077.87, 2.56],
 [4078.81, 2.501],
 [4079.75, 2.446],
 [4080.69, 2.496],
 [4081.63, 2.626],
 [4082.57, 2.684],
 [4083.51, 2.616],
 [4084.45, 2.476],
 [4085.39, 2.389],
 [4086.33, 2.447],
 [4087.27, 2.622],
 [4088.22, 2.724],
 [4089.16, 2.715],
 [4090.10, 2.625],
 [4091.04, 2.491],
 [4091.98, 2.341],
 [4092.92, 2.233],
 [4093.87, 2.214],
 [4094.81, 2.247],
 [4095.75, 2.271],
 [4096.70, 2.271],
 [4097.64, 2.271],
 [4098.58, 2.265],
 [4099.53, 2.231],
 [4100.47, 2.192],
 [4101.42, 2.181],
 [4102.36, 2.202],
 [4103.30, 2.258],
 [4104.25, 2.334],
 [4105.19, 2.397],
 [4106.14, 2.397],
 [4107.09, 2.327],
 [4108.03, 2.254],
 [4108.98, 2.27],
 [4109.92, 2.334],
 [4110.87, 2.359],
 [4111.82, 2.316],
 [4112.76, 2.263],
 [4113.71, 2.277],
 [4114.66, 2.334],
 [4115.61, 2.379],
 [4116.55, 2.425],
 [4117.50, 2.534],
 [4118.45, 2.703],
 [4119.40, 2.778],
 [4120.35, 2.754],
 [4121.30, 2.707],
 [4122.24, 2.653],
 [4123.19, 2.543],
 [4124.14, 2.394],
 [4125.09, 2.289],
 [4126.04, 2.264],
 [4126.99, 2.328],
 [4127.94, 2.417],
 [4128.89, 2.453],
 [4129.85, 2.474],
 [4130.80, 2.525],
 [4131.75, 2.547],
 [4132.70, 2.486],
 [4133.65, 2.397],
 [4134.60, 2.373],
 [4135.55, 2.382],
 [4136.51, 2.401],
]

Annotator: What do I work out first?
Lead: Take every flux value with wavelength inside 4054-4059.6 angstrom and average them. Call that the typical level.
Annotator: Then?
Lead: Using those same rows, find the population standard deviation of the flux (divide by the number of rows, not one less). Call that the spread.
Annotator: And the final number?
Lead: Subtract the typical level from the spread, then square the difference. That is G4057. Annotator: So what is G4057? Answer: 5.7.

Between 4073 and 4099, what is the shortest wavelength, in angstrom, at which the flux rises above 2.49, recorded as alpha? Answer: 4076.93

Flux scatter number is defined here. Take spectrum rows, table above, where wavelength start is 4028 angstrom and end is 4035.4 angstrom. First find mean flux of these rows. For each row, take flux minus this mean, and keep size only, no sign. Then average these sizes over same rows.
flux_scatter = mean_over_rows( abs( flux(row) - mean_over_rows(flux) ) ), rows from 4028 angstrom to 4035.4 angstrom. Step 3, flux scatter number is 0.039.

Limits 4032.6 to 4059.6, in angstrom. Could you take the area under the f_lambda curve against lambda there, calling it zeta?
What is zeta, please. 66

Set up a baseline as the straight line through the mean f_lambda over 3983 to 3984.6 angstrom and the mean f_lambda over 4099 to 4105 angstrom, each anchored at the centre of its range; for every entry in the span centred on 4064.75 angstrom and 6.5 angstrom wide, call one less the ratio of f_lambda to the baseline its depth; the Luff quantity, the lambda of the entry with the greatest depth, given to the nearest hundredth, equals 4067.56 angstrom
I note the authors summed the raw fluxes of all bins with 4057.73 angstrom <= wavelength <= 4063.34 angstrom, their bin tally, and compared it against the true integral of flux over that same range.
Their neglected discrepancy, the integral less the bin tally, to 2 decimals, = -0.89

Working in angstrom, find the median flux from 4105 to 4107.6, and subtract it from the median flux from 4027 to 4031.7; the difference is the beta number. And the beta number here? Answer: -0.1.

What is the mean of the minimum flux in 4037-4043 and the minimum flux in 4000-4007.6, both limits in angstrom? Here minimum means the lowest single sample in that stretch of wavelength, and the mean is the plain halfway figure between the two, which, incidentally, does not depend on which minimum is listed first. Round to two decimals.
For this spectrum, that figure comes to 2.29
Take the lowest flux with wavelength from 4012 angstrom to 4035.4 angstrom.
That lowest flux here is 2.189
